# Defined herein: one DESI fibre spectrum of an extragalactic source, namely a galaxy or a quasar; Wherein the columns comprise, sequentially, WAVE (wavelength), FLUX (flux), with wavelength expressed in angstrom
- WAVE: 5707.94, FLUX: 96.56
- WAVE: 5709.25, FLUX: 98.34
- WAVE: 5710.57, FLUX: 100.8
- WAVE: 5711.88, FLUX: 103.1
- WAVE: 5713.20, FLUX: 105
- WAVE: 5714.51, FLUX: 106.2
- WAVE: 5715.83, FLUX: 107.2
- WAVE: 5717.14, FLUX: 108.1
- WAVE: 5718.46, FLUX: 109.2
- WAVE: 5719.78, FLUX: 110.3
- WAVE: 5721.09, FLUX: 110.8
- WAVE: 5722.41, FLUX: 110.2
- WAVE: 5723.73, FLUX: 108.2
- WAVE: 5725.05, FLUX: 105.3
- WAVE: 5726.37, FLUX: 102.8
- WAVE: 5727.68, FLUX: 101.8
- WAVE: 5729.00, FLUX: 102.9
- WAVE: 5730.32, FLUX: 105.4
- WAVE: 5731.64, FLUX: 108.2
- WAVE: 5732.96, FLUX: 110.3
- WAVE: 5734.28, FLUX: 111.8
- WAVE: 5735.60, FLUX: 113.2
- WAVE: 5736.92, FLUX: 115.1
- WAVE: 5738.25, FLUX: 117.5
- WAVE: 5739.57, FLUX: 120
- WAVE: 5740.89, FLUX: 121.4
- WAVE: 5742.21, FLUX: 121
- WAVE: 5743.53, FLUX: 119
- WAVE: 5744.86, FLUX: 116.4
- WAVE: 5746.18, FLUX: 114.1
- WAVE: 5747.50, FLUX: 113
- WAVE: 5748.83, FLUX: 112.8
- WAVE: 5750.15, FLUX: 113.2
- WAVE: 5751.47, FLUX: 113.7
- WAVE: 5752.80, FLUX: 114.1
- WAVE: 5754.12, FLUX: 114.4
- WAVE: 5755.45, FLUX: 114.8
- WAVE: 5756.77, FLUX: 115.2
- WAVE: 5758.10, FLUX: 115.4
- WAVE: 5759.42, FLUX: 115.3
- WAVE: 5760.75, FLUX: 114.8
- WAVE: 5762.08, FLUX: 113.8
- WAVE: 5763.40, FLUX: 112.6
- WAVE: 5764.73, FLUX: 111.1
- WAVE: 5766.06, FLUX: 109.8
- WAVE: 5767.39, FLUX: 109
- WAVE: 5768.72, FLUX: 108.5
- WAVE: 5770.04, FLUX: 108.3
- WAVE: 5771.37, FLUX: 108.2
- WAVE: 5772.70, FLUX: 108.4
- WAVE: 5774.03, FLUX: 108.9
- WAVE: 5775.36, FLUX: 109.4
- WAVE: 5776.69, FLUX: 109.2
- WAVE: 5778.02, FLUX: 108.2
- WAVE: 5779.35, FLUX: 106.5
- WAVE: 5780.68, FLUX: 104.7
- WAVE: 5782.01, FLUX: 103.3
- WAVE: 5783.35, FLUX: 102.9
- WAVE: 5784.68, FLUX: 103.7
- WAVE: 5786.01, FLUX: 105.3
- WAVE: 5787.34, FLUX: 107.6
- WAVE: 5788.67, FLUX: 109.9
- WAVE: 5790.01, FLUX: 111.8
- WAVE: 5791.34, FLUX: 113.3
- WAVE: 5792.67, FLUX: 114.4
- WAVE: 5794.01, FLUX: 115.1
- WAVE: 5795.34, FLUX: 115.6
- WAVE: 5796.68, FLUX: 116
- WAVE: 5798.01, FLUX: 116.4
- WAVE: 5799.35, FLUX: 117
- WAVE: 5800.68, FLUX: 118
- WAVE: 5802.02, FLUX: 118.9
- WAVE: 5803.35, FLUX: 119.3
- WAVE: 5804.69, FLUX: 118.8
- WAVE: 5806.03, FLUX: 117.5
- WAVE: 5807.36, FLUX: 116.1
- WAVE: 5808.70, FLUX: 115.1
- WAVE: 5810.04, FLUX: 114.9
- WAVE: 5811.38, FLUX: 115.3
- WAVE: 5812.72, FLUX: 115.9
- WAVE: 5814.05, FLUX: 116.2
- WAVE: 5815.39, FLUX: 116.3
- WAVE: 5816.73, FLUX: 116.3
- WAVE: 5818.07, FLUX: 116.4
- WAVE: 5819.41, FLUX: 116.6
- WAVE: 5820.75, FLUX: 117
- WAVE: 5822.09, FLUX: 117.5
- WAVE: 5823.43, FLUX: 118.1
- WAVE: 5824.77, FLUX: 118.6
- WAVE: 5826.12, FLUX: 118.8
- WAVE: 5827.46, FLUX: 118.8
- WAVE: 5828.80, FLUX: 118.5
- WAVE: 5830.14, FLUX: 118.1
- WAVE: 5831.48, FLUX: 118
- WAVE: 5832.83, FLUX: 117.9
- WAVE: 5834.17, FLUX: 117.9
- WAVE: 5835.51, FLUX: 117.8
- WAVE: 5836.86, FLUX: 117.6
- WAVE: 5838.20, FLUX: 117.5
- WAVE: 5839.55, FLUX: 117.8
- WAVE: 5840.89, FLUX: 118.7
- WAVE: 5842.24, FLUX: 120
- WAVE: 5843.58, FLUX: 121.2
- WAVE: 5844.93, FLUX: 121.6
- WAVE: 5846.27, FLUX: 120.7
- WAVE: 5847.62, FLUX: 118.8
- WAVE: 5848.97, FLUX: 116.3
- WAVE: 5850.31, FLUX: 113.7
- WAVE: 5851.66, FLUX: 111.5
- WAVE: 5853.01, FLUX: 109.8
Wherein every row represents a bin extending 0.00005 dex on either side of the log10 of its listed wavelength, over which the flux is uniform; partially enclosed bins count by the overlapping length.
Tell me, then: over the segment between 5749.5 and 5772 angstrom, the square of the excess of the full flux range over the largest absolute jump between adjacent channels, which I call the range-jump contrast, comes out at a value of 32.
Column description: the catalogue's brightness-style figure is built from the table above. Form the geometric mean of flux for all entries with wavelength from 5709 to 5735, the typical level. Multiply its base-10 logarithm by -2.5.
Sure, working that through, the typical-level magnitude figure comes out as -5.07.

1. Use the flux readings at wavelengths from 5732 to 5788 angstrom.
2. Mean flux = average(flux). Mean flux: 112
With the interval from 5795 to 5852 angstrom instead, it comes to 117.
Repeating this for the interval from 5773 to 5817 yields 113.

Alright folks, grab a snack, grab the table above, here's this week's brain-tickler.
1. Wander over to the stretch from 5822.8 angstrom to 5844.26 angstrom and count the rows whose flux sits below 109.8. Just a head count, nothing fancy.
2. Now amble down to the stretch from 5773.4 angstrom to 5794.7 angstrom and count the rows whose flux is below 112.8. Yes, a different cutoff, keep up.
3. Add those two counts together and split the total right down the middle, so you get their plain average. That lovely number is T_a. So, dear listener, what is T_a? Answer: 6.5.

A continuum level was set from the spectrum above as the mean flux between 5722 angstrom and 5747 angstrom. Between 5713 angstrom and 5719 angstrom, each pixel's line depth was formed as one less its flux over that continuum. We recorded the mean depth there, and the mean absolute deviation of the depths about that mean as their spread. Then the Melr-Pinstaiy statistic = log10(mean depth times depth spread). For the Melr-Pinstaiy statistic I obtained -3.34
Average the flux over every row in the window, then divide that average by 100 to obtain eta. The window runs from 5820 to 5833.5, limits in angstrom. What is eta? 1.18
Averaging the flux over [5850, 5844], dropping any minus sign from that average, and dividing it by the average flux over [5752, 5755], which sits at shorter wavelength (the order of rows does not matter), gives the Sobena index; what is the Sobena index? 1.04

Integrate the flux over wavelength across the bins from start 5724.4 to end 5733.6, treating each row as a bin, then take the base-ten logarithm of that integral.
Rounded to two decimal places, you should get 2.99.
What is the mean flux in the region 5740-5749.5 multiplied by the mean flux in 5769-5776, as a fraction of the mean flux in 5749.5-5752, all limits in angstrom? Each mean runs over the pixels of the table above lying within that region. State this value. 112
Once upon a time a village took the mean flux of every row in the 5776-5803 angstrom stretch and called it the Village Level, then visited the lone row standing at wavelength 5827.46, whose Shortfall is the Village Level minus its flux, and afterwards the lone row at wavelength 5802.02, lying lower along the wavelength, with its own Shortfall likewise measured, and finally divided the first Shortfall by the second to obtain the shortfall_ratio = 1.0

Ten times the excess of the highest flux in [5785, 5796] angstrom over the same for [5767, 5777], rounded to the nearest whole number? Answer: 62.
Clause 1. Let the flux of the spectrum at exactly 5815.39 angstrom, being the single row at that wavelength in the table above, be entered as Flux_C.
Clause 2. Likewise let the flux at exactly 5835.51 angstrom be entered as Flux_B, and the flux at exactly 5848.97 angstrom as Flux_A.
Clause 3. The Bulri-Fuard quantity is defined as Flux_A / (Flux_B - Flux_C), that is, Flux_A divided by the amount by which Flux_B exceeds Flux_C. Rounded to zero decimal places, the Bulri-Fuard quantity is 78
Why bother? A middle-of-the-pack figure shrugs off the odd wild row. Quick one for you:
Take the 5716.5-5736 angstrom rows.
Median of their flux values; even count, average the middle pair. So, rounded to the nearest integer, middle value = 108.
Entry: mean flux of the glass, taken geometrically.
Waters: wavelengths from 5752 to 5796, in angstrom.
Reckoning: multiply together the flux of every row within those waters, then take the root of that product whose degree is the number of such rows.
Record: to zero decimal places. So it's 110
